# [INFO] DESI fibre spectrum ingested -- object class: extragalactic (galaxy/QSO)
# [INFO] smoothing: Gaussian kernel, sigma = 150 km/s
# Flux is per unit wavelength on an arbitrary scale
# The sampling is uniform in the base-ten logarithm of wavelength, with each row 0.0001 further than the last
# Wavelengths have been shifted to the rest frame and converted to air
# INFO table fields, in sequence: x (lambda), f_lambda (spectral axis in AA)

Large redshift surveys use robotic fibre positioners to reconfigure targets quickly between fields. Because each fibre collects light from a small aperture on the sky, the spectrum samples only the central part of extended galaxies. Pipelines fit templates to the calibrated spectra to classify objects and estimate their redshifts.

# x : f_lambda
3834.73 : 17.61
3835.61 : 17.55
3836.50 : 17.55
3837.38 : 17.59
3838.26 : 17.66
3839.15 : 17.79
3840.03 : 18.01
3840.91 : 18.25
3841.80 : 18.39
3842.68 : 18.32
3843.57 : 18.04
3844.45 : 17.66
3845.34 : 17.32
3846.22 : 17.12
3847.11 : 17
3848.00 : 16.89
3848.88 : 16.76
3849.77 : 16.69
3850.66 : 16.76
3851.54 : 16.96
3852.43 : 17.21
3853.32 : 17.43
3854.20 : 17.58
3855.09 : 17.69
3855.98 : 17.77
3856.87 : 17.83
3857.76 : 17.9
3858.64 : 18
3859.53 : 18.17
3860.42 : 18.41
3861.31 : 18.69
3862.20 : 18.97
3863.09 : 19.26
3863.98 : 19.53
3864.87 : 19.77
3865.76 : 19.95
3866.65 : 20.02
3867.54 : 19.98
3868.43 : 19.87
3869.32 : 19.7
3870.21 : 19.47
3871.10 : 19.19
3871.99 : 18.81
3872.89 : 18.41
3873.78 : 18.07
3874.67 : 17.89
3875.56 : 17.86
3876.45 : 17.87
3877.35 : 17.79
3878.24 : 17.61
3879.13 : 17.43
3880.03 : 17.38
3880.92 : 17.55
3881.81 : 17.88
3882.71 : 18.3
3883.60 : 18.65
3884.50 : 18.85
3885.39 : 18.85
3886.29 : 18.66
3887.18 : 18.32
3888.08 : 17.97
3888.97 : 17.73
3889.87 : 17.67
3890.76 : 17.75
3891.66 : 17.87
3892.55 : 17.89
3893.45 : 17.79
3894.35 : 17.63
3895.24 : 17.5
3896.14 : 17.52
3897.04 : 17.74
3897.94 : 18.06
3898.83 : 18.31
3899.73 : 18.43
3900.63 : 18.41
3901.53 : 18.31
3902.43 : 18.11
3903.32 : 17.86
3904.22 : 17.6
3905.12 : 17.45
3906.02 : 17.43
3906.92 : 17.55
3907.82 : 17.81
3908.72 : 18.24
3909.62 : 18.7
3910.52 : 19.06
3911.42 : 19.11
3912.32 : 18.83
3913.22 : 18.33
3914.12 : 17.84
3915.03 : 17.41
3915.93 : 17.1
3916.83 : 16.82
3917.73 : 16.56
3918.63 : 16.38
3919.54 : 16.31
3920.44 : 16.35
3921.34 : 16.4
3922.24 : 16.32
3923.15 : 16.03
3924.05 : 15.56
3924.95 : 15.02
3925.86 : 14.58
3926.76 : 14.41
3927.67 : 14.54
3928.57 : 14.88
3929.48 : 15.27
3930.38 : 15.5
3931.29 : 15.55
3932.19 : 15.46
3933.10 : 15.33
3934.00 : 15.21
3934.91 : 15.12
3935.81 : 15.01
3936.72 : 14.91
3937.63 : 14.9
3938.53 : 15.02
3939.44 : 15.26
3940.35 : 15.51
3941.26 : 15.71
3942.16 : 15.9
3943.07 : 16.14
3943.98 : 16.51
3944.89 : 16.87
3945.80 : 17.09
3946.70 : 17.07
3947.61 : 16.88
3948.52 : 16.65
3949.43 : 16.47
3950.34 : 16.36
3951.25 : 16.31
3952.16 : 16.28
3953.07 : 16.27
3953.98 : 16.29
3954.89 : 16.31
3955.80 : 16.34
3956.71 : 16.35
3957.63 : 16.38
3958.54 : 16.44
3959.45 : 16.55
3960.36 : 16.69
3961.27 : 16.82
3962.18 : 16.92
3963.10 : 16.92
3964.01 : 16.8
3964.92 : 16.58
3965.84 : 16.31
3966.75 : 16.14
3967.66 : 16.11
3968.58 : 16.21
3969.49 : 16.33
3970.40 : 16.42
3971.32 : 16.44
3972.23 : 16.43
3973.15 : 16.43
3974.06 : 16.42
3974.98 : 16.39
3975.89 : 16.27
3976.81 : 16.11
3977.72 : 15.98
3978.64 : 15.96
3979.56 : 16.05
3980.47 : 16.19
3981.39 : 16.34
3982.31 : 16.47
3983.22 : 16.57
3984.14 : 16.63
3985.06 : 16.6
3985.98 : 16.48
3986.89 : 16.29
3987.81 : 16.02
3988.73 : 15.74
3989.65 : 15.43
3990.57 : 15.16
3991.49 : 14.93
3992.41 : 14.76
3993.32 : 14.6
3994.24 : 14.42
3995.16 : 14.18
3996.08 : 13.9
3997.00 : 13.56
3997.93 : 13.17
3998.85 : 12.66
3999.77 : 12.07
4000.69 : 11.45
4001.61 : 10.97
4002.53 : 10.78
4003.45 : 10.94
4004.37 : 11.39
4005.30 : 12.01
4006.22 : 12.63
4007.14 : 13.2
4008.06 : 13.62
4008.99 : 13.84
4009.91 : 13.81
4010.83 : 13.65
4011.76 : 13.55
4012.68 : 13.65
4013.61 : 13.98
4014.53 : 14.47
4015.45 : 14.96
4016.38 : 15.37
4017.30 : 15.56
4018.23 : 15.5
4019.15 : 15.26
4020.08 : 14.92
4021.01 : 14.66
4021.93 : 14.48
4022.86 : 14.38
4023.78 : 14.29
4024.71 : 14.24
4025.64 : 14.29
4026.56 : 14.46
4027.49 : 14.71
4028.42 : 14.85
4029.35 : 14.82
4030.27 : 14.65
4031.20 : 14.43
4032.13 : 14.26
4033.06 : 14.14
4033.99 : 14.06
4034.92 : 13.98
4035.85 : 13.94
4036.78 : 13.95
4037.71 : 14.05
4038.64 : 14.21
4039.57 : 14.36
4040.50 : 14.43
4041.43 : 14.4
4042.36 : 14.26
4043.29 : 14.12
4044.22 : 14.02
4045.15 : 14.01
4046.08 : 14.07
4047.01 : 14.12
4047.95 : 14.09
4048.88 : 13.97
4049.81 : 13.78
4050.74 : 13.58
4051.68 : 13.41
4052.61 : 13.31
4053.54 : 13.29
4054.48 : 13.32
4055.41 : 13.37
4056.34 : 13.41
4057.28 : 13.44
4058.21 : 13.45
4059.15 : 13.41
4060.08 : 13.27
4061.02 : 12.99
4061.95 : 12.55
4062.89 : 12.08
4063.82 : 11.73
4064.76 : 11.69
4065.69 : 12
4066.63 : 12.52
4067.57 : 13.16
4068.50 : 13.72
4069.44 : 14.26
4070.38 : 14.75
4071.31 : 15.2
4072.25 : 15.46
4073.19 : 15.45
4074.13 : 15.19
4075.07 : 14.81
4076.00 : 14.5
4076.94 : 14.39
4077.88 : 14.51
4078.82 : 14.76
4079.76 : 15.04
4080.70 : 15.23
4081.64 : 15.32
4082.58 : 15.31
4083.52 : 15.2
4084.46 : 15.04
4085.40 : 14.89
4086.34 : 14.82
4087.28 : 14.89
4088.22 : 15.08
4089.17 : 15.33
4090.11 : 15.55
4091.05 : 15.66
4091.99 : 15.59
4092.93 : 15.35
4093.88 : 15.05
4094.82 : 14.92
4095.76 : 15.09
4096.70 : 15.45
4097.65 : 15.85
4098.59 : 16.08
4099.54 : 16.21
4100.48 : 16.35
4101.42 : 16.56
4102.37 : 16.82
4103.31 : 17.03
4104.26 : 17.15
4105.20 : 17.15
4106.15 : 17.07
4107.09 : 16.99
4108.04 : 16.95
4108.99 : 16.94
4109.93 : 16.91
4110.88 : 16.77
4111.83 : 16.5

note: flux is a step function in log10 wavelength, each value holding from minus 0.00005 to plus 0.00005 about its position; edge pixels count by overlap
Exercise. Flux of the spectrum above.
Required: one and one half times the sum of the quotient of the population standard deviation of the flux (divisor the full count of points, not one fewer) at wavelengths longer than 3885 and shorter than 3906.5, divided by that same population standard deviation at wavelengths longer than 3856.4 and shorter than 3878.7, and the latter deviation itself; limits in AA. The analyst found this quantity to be 1.9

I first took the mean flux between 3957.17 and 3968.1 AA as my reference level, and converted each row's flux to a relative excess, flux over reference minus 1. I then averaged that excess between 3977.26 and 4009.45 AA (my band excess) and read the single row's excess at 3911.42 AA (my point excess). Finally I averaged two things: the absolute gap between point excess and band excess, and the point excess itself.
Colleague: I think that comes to 0.222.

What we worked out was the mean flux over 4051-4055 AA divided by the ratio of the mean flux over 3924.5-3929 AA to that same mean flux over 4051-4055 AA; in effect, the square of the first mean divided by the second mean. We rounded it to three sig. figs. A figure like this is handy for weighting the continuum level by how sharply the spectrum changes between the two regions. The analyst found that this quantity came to 12.1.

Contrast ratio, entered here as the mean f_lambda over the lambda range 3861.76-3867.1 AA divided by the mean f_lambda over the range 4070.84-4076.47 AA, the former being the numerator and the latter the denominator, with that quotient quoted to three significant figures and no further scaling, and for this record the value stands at 1.30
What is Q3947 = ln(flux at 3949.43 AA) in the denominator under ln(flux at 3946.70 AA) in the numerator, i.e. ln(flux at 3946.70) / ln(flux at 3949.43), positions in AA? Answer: 1.01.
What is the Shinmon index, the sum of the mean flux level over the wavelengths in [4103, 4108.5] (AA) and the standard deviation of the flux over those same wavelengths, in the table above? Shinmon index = 17.1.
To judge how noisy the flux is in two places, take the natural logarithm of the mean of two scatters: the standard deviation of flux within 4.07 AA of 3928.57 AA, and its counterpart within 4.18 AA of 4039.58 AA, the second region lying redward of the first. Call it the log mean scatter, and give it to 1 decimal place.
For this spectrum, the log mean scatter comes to -1.2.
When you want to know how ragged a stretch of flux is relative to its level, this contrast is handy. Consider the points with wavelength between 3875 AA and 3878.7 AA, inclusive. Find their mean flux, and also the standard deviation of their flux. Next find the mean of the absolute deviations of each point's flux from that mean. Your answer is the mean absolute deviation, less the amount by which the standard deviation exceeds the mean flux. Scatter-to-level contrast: 17.8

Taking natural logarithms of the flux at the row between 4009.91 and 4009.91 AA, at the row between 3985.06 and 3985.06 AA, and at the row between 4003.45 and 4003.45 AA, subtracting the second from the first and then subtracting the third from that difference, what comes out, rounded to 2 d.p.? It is -2.58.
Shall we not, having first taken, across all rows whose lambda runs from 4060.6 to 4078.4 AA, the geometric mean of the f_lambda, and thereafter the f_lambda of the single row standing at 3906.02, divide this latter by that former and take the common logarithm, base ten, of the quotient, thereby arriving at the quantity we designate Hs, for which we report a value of 0.11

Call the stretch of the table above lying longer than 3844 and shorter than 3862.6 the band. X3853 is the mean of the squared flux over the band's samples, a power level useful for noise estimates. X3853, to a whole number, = 309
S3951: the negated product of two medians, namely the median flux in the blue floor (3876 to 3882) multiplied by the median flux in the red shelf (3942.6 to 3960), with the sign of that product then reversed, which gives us -288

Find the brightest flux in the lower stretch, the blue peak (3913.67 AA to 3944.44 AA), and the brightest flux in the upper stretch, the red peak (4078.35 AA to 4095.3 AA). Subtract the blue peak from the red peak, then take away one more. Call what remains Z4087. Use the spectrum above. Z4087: -3.2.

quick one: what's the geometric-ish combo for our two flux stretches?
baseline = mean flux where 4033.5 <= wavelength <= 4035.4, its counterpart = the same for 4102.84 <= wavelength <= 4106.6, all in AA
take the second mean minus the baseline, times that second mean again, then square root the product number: 7.3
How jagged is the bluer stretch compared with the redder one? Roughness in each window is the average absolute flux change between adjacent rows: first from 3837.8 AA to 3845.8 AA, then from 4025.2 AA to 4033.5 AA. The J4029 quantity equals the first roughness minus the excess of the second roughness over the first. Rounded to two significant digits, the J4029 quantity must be 0.29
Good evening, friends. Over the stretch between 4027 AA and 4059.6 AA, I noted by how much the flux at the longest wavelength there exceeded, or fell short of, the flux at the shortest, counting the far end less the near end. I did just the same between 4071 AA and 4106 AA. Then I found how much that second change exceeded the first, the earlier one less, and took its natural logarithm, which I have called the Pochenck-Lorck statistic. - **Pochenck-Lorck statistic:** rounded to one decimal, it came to 1.2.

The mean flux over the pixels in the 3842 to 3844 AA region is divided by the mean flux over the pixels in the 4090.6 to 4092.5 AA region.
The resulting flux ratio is 1.16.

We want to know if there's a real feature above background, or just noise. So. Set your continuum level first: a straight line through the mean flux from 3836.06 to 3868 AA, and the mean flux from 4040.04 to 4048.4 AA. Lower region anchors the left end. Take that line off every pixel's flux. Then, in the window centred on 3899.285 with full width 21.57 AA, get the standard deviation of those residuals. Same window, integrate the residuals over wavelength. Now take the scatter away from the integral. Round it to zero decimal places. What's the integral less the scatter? 17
